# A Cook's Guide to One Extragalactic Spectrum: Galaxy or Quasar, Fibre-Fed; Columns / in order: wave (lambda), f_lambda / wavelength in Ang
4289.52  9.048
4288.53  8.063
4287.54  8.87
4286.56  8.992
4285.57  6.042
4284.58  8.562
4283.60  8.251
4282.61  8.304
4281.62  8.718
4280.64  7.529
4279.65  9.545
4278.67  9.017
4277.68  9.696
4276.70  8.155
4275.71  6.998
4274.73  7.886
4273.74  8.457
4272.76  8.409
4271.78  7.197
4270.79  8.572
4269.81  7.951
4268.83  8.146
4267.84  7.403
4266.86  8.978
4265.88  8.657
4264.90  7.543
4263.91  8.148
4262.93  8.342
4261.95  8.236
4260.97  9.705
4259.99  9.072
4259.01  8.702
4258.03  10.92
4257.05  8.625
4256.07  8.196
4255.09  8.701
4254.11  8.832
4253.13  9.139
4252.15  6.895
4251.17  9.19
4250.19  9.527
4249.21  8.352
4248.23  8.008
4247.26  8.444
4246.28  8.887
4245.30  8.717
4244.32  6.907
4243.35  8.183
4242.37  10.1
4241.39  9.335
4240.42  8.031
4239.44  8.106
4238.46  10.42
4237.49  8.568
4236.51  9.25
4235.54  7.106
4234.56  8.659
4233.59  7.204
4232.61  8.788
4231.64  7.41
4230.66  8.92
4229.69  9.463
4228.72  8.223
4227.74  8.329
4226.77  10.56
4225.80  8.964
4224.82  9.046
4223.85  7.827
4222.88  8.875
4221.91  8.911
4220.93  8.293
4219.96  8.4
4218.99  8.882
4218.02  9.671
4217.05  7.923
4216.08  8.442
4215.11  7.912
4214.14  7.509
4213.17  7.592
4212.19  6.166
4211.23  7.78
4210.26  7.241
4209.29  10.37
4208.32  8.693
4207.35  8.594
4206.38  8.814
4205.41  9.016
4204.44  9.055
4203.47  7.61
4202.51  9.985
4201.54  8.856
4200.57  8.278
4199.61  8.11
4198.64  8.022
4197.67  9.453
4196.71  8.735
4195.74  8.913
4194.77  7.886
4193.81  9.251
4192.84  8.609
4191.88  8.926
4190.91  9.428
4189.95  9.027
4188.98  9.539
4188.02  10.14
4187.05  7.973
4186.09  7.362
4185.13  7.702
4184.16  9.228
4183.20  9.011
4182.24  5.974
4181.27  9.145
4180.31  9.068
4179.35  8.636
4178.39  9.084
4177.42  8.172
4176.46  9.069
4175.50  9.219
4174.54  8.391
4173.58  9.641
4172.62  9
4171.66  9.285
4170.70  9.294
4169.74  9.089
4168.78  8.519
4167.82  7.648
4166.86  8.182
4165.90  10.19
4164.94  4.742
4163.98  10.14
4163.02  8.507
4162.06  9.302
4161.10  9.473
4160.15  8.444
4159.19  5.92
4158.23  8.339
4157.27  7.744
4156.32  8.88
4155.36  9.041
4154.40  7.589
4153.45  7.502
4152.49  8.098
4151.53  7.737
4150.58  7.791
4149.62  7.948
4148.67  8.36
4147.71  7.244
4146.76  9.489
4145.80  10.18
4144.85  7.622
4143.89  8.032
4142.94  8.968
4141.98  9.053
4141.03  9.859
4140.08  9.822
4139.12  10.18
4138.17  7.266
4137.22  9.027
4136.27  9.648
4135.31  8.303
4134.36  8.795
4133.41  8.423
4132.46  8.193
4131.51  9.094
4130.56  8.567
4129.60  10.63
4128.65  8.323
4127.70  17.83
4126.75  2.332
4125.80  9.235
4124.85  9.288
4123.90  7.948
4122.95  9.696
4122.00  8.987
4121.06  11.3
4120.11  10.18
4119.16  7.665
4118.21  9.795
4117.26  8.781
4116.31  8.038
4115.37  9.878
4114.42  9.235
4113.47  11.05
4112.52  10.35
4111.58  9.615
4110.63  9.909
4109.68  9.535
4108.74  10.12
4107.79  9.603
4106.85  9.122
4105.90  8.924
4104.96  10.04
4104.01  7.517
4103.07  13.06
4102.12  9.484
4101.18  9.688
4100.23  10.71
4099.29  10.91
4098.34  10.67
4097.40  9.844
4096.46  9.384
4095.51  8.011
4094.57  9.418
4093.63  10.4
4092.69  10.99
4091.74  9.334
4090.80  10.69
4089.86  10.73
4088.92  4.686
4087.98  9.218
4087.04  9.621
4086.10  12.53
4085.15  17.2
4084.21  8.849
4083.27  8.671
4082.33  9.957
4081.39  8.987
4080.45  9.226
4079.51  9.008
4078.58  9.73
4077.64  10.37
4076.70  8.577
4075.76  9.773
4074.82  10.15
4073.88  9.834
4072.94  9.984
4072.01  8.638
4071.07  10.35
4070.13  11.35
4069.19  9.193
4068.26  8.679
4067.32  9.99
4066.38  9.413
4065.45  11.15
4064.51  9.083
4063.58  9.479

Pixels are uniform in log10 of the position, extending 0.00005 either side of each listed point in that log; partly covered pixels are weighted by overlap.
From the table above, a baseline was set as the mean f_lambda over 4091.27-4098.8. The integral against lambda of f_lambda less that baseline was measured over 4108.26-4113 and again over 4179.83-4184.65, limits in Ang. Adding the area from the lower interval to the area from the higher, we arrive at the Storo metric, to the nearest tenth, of -5.4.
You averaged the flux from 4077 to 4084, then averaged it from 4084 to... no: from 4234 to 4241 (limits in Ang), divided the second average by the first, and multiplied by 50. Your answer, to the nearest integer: 46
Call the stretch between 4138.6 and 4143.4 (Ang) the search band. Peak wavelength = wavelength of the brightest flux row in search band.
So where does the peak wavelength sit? 4139.12 Ang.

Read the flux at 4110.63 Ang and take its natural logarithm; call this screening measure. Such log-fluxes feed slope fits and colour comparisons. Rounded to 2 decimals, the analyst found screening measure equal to 2.29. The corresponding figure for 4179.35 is 2.16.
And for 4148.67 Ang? 2.12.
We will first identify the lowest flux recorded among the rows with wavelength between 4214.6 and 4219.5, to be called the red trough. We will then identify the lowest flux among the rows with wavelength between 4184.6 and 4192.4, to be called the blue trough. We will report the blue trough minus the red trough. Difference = -1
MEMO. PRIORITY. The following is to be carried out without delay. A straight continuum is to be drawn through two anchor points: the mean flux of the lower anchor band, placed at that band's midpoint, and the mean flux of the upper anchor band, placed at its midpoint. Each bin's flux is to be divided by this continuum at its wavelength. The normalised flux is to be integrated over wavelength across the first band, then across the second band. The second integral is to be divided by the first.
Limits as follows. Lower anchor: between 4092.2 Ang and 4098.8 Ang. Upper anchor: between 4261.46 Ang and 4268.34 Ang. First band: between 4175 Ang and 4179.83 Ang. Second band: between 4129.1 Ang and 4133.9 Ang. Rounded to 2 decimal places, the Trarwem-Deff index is 0.96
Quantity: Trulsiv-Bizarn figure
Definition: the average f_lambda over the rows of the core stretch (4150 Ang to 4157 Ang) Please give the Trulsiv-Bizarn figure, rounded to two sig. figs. 8.1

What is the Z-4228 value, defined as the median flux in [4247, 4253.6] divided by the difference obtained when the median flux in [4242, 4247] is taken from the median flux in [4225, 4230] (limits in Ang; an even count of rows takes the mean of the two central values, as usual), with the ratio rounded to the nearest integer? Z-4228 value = 34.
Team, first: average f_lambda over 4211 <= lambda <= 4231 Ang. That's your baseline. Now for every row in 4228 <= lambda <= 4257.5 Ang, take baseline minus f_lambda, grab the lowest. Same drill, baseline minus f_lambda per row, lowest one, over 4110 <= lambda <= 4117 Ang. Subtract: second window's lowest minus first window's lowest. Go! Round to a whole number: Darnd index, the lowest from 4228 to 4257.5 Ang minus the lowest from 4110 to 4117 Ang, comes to 1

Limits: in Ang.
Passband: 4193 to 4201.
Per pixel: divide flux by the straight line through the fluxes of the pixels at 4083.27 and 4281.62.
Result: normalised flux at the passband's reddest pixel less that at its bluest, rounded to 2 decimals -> -0.11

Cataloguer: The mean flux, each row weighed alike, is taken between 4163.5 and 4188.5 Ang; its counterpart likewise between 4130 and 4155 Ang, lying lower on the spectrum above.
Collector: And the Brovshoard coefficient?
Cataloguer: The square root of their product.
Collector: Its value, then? 8.6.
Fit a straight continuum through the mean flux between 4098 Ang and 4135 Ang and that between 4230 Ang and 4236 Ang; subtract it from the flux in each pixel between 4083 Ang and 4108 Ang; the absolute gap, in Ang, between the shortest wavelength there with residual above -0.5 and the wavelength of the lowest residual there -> 3.8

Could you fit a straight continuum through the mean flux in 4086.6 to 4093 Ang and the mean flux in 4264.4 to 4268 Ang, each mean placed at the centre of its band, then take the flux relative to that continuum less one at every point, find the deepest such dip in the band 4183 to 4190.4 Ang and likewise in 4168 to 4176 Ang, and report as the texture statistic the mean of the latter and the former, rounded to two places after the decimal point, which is -0.10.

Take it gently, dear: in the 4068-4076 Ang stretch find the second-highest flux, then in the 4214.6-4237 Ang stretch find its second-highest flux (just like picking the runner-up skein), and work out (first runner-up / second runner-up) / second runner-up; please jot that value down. 0.111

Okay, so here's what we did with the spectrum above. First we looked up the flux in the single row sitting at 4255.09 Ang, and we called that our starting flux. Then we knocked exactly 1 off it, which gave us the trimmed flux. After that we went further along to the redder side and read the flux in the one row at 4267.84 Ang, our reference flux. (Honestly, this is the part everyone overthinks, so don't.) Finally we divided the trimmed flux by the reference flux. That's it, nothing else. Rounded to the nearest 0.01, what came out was 1.04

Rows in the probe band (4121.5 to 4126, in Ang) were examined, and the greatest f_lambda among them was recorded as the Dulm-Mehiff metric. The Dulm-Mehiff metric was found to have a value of 9.696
